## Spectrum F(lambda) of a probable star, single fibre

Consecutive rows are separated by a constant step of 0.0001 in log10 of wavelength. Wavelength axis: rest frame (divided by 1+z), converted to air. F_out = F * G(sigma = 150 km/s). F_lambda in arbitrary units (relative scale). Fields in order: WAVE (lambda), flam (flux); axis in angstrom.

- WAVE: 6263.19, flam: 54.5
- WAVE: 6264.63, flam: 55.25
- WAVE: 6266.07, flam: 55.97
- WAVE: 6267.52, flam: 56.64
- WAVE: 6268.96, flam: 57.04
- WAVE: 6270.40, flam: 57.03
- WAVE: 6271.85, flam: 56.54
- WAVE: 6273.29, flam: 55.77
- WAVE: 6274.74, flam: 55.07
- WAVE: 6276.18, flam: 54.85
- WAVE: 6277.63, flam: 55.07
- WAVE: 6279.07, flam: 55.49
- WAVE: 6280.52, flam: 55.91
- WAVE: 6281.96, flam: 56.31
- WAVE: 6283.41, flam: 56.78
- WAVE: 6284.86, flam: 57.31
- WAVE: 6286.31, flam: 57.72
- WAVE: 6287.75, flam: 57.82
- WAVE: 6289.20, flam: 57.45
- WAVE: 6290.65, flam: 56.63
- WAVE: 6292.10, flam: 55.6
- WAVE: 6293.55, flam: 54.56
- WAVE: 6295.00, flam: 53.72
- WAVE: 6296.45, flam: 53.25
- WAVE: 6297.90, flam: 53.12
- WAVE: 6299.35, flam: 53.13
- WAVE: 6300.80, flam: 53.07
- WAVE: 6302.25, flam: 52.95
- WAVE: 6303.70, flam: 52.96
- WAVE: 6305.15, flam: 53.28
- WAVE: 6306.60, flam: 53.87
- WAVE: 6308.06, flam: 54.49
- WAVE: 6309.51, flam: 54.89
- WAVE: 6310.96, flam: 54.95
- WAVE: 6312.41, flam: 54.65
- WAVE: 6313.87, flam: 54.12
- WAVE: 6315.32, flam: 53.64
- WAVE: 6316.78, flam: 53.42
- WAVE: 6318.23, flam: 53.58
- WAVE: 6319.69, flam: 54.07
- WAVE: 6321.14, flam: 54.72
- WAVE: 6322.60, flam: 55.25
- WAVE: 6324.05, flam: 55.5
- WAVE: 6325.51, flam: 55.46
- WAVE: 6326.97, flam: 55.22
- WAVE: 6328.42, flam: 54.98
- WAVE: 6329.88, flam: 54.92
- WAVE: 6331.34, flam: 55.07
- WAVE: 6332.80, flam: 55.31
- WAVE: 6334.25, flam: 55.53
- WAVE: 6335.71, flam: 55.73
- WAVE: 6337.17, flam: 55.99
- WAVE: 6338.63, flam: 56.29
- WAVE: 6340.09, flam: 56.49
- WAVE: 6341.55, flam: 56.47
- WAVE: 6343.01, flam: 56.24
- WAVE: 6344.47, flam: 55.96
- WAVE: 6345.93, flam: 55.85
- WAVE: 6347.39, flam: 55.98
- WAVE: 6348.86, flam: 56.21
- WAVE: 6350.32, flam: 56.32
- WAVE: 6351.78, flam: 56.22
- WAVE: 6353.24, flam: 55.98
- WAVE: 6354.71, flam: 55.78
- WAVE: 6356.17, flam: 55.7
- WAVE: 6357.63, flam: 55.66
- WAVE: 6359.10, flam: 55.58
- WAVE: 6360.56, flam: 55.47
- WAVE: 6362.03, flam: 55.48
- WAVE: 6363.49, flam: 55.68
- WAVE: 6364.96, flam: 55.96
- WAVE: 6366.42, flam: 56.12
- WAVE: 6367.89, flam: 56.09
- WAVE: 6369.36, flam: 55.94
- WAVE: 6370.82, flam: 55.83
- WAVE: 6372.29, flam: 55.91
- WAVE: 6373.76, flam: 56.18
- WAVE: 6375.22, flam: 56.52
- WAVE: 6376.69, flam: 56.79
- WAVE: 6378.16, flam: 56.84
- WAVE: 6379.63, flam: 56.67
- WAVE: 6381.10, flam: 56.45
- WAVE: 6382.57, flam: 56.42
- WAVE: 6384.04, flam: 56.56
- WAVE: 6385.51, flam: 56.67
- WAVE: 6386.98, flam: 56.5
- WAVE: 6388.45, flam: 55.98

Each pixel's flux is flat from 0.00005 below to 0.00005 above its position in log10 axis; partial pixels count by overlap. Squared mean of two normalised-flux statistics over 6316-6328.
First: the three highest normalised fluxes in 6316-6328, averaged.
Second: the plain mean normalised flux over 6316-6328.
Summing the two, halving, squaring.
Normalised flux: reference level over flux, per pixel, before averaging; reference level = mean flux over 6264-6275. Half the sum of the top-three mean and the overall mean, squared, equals 1.08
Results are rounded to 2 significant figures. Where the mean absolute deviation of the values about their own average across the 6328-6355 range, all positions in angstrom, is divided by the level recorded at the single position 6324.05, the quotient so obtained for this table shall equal 0.0070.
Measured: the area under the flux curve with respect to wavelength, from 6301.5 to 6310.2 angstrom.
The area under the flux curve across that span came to 468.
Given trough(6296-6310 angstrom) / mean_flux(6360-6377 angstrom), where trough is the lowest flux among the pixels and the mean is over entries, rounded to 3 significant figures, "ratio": 0.946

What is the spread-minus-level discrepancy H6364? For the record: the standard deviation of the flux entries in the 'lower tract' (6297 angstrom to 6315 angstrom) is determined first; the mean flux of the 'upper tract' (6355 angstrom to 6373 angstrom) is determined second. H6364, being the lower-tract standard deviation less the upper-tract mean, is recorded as -55.0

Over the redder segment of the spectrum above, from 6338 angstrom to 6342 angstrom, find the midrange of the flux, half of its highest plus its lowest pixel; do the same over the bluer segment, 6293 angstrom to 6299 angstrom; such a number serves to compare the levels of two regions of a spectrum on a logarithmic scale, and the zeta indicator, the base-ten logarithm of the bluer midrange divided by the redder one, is -0.020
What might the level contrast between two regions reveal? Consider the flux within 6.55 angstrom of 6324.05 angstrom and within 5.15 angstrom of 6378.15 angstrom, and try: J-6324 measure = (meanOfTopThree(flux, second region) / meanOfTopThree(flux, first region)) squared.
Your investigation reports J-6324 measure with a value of 1.05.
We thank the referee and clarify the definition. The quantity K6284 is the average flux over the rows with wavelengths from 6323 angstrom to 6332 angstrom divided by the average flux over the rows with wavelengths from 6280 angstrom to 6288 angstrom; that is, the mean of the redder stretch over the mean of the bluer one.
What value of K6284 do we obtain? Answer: 0.969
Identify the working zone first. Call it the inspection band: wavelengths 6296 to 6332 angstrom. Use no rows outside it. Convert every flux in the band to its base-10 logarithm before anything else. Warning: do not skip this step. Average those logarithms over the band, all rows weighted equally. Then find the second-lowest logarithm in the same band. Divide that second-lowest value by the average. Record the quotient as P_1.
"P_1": 0.994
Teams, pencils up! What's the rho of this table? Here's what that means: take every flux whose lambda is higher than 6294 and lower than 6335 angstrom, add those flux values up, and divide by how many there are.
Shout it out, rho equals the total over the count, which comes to 54.3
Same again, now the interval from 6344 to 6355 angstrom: 56.0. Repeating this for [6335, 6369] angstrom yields 56.0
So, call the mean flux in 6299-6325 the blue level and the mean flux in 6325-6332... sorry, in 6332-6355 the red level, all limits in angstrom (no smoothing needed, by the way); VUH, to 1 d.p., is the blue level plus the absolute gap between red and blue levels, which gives 56.0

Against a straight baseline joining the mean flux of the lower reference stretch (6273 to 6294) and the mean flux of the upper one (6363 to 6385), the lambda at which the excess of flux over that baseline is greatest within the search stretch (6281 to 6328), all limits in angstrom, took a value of 6287.75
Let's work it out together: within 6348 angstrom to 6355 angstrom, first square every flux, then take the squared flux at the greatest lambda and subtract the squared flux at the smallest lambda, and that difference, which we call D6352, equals -48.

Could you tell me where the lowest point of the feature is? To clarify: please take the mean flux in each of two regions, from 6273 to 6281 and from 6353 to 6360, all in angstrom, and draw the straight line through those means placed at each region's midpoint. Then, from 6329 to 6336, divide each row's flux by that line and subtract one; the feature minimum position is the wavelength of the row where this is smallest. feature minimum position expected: 6329.88 angstrom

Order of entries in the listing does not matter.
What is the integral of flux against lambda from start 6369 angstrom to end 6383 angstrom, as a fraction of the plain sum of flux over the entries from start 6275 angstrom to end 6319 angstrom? 0.5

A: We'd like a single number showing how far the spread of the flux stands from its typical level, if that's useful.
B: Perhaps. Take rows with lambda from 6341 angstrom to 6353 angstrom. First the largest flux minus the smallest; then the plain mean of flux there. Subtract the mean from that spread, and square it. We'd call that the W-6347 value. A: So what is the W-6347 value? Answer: 3084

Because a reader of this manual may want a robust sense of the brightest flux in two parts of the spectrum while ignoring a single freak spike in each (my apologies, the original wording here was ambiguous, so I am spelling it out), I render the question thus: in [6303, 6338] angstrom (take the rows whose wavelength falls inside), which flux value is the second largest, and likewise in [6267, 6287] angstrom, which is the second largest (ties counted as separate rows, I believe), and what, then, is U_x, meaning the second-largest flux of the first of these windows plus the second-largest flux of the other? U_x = 113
